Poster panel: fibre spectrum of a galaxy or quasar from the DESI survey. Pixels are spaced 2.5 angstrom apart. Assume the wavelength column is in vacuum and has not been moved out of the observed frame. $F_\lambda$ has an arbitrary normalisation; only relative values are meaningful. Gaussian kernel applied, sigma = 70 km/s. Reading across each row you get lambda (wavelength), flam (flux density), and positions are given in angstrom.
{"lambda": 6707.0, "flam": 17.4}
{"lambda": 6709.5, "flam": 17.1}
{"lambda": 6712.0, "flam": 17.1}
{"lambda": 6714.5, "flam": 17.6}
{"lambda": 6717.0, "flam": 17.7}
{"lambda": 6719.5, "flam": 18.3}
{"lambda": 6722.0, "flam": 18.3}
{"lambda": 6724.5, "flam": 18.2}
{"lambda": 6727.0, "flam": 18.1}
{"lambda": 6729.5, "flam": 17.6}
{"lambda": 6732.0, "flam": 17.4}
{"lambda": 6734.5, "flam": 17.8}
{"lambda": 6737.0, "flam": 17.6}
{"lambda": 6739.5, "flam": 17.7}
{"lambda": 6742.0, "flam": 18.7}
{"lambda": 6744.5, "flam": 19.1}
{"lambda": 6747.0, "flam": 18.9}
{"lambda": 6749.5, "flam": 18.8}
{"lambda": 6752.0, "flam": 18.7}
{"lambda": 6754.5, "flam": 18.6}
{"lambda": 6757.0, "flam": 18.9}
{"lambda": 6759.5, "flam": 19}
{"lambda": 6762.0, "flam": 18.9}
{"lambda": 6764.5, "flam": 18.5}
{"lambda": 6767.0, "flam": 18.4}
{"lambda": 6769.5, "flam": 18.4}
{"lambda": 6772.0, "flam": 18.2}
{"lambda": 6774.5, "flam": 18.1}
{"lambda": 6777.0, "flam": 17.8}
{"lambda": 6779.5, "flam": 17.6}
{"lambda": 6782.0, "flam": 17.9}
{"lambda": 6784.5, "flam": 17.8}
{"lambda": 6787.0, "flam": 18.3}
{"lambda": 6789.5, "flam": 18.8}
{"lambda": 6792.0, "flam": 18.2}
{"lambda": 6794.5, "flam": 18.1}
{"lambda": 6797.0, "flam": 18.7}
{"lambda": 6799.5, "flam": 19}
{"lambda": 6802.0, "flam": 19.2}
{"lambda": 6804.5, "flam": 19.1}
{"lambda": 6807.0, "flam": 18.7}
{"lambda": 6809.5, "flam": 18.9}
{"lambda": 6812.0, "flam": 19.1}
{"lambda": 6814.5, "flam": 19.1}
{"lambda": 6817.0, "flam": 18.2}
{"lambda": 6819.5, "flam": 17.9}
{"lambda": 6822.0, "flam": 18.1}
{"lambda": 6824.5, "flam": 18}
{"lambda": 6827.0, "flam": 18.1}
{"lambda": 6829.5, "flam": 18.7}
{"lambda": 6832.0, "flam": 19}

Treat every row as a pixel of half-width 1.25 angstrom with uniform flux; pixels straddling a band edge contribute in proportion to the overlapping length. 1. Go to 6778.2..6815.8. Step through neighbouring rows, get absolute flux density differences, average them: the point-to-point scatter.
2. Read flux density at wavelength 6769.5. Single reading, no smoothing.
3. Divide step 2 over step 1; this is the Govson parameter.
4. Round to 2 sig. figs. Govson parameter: 63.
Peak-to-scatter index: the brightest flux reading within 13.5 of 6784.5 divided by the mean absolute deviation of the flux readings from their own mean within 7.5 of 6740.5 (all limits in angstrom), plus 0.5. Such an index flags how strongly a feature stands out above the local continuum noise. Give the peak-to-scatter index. 32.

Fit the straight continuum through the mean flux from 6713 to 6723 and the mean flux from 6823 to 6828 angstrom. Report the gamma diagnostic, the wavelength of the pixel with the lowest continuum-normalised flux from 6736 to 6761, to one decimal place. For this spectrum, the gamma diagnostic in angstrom 6737.0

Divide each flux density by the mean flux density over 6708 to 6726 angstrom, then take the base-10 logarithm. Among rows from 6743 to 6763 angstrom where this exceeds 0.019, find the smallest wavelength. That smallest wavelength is 6744.5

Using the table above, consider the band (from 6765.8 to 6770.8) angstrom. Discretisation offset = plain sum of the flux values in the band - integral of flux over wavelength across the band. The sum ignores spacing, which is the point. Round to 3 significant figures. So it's -55.2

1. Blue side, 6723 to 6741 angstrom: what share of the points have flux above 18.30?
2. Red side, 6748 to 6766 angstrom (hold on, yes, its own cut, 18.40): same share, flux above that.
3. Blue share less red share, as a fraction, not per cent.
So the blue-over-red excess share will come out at -1.0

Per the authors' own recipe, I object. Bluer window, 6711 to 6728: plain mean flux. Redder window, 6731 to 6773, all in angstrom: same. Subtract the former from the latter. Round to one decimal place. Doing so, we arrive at 0.5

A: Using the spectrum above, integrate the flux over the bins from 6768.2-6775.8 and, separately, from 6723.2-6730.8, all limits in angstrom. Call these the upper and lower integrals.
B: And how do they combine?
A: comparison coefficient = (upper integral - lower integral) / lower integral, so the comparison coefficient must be 0.01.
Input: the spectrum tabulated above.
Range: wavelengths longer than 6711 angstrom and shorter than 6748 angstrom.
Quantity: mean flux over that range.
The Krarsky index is 18.0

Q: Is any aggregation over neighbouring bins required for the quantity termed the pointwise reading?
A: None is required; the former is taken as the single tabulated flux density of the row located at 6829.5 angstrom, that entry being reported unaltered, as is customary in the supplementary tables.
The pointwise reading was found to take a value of 18.7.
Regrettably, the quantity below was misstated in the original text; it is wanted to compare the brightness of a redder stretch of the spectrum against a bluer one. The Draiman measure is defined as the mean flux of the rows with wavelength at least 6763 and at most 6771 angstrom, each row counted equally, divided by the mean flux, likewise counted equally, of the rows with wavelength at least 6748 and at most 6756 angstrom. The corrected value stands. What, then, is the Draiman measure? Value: 0.99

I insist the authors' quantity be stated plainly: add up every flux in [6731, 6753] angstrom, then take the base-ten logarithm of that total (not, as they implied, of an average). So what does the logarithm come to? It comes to 2.22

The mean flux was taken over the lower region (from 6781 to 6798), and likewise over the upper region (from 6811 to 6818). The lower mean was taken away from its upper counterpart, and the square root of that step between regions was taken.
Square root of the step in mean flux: 0.74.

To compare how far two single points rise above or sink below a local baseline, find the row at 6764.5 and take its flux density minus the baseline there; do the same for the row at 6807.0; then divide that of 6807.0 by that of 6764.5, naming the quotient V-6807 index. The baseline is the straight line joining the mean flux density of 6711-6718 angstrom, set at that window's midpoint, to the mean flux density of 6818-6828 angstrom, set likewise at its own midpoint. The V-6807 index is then 1.0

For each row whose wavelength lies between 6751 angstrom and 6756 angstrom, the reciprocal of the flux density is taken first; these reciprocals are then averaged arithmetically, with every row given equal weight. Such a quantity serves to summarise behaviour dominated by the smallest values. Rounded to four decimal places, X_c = 0.0536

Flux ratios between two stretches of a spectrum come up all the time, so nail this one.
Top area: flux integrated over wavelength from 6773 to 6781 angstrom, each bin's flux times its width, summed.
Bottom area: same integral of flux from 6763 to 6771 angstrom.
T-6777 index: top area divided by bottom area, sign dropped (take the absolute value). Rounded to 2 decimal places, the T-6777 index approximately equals 0.97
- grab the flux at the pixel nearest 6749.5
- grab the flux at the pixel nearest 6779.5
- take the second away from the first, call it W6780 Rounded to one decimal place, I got 1.2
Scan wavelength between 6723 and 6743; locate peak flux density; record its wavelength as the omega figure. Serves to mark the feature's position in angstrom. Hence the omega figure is 6742.0 angstrom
